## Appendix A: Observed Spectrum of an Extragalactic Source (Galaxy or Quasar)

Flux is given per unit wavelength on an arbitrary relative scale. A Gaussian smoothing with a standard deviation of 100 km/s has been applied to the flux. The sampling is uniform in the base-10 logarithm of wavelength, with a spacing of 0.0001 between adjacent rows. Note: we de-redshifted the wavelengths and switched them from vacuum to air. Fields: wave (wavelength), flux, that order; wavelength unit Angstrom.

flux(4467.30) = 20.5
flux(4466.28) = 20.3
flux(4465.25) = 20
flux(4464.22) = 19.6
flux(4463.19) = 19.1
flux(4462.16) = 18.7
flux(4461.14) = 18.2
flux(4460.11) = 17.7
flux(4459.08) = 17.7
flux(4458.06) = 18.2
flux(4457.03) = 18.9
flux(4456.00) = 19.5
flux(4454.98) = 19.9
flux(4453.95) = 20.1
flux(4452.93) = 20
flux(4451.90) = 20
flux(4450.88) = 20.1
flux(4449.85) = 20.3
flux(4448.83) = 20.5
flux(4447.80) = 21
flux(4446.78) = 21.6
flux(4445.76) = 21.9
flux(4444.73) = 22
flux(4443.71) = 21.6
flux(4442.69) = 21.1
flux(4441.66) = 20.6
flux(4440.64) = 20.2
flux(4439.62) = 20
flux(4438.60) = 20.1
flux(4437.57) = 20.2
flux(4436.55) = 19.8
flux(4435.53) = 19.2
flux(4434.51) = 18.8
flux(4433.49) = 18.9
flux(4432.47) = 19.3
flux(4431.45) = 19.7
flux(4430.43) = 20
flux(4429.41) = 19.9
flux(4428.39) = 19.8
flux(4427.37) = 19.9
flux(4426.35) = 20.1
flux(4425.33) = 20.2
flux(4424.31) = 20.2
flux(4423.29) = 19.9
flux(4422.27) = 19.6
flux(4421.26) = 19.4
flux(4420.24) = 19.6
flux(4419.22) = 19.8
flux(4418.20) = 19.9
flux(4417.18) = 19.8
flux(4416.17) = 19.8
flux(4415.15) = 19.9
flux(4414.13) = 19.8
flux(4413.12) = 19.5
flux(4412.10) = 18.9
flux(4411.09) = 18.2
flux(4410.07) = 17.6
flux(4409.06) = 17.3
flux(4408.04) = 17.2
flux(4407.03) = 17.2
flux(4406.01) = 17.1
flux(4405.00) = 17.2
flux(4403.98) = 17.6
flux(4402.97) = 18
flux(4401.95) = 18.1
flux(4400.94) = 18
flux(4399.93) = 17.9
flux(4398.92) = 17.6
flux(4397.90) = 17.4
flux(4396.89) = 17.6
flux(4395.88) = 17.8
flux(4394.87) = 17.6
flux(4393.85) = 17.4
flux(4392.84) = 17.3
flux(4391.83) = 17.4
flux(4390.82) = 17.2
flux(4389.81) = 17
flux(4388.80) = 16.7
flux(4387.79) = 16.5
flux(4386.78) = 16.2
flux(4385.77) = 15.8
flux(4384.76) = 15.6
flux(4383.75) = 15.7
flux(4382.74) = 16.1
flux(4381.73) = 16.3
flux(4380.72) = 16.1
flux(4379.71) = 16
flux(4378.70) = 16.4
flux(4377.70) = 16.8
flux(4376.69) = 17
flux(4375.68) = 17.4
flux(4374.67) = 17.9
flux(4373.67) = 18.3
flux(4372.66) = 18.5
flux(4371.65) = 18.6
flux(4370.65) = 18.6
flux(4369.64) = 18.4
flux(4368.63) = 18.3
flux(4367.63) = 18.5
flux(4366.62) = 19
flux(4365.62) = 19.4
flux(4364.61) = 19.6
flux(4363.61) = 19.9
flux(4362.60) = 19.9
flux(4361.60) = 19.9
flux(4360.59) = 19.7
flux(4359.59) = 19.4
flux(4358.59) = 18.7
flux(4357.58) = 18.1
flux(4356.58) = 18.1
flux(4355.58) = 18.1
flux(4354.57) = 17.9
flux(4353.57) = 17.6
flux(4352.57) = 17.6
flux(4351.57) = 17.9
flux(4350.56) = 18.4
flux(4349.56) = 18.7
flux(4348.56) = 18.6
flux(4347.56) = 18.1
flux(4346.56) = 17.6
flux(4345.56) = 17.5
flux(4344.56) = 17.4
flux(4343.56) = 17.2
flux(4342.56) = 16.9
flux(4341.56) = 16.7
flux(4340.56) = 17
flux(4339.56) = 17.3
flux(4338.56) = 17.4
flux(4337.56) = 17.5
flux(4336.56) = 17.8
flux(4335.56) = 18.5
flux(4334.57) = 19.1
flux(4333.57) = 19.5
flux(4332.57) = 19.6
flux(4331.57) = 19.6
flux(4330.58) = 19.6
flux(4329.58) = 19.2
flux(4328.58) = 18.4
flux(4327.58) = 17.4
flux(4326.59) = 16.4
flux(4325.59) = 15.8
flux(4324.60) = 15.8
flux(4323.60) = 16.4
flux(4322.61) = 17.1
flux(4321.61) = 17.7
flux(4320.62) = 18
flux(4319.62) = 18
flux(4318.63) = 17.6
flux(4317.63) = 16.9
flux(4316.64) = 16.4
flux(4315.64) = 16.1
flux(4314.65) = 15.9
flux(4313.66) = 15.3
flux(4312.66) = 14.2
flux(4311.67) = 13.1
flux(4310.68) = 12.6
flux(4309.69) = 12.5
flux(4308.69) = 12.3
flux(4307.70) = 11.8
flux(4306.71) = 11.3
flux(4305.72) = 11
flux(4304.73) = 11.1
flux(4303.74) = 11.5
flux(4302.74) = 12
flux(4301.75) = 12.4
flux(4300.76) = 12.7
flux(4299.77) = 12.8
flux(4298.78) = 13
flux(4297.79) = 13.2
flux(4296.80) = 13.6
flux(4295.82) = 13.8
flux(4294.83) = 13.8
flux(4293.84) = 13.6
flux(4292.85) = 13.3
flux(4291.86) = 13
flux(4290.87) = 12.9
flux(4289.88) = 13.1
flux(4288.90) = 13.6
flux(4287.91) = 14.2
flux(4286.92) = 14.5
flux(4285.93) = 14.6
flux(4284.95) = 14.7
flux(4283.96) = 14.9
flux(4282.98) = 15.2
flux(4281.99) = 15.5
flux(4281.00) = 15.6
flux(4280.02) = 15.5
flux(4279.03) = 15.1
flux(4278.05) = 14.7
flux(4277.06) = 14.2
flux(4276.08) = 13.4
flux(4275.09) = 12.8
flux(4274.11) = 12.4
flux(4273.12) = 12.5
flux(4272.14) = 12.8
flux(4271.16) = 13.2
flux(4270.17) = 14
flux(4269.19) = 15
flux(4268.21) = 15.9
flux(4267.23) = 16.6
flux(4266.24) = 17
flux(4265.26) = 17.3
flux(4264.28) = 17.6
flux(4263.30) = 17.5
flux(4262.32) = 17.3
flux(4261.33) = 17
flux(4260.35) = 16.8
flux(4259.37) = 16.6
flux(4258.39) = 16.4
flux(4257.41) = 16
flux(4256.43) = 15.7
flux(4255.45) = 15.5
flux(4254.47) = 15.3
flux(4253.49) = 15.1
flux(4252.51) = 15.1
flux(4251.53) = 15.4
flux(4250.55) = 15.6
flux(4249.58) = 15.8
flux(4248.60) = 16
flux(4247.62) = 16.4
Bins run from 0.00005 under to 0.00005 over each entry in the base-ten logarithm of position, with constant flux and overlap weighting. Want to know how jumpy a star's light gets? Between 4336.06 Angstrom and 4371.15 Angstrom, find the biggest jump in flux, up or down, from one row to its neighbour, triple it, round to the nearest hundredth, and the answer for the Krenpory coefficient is 2.10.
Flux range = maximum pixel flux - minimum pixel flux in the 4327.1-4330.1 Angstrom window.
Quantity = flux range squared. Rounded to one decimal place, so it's 3.2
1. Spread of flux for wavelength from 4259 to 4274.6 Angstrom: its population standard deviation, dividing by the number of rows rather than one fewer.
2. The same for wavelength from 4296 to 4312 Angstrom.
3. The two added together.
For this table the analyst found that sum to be 2.7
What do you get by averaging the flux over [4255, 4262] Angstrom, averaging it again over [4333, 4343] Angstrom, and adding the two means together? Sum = 34.1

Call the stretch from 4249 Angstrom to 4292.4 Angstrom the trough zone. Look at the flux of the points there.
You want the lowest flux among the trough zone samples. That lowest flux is 12.4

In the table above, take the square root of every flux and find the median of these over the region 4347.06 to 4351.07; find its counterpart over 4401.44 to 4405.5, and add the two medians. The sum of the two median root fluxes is 8.52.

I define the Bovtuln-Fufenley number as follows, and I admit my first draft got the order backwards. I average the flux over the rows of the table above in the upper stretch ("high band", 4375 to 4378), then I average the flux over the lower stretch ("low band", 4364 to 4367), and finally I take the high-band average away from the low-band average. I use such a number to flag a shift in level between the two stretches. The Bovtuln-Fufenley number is 2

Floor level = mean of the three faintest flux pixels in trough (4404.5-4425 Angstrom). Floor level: 17.2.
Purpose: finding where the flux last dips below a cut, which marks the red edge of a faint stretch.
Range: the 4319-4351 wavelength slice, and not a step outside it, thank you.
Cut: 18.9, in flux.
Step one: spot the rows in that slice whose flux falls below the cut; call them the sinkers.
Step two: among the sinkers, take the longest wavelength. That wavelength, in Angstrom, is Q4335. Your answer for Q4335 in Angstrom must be 4350.56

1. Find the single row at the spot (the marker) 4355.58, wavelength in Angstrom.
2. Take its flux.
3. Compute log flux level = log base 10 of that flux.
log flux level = 1.26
